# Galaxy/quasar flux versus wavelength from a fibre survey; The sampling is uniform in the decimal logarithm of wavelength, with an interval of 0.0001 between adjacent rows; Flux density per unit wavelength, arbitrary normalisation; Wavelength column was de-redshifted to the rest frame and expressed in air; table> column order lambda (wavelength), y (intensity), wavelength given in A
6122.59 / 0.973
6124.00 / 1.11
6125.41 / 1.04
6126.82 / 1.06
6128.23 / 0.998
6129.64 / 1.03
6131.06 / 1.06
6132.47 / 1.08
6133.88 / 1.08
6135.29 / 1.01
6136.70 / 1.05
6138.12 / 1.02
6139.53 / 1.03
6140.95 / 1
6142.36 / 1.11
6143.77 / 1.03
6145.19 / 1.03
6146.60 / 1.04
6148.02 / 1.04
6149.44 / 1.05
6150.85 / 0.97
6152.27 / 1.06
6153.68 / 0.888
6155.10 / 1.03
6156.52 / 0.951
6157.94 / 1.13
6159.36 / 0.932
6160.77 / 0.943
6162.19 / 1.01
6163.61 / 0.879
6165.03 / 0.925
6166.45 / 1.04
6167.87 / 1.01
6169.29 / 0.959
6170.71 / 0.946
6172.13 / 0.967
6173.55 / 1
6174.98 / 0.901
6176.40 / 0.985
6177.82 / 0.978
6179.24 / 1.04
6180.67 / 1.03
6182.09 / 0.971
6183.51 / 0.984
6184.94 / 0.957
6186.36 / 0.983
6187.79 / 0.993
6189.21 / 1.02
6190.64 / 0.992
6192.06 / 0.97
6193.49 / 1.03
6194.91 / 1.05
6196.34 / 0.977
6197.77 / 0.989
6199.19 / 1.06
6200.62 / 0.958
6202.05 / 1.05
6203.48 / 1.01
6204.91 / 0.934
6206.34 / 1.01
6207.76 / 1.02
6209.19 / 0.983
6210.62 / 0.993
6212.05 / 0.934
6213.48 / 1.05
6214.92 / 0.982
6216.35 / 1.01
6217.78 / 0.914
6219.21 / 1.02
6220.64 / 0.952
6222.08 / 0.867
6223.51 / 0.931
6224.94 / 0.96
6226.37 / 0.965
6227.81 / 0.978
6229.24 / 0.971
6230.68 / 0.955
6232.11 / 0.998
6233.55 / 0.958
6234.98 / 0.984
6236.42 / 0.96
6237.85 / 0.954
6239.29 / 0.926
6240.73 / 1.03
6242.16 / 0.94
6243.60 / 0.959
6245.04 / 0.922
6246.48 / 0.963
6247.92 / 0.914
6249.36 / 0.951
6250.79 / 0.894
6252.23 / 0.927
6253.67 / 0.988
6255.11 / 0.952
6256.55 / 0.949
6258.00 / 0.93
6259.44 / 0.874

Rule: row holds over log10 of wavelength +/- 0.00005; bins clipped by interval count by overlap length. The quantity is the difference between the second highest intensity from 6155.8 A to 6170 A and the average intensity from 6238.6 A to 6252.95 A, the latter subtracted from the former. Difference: 0.10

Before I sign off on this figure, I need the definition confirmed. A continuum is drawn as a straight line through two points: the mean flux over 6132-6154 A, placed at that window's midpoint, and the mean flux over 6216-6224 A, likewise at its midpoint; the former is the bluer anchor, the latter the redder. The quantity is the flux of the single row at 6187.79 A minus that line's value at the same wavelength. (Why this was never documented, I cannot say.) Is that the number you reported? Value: 0.01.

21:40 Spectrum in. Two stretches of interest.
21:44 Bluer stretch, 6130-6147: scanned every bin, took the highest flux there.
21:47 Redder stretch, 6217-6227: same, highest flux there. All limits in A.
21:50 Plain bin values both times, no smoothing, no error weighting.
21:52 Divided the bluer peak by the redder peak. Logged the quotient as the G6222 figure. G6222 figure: 1.09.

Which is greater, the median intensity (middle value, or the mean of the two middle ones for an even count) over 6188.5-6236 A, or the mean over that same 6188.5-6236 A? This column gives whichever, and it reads 0.98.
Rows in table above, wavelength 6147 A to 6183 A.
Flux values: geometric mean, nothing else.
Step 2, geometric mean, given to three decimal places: 0.984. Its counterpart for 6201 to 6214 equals 0.997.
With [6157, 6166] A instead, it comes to 0.967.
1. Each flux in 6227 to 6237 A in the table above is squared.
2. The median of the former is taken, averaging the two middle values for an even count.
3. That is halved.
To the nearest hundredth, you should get 0.47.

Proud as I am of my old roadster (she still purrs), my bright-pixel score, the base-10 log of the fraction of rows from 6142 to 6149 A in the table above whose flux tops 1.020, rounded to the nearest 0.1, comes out 0.0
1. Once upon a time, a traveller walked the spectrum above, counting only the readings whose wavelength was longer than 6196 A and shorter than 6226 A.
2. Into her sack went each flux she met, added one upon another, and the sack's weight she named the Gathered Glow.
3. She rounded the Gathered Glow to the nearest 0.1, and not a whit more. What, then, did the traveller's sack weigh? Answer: 20.6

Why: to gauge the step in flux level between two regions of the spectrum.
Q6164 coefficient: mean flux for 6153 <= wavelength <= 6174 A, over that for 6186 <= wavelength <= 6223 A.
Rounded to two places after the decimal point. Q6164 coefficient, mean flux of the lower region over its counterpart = 0.98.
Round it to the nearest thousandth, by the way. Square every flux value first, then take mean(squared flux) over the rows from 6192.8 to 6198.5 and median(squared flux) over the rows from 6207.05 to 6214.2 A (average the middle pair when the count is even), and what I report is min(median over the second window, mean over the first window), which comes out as 0.986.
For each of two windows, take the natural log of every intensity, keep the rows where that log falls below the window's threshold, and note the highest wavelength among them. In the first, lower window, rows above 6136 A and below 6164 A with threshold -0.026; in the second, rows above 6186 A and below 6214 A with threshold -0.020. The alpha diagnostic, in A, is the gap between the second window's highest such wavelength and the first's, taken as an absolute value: 48.4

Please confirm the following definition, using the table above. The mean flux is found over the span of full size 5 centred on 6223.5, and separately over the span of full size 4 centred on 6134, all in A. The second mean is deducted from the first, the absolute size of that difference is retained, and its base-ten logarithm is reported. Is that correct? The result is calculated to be -0.9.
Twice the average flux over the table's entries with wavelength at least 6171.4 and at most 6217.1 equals 1.99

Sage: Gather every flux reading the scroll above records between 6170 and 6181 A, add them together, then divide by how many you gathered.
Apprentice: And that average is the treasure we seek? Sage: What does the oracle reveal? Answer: 0.98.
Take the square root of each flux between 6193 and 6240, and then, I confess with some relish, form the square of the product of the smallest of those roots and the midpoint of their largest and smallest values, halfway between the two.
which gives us 0.83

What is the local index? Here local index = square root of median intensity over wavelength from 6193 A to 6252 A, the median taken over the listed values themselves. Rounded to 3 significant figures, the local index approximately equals 0.982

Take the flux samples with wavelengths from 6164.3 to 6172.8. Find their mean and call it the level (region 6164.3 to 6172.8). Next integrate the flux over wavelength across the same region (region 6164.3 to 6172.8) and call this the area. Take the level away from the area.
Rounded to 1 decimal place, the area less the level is 7.3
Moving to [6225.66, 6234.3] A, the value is 7.4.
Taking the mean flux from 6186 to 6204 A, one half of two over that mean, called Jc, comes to 0.99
